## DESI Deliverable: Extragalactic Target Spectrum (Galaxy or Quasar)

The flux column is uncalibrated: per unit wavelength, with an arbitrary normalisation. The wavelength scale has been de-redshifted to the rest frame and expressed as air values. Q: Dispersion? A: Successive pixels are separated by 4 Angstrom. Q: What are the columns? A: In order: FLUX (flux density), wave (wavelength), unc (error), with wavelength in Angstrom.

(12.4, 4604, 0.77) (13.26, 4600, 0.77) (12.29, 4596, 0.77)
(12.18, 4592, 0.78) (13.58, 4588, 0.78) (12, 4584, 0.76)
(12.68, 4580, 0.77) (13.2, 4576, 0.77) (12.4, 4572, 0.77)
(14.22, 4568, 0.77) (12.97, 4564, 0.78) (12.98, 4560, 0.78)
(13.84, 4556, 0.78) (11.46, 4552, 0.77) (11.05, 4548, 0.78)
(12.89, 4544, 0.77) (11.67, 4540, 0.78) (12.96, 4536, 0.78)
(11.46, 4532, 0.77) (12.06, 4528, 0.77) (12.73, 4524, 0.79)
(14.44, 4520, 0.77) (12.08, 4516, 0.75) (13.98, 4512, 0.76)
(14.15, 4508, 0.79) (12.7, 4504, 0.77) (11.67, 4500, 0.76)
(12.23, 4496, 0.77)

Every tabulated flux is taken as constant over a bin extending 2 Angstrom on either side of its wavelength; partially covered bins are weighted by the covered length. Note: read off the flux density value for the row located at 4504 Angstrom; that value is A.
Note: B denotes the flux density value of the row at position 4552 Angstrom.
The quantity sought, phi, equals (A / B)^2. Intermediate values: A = 12.7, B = 11.46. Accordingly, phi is 1.23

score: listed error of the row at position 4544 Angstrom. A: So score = 0.770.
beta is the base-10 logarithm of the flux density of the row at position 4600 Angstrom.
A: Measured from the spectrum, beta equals 1.12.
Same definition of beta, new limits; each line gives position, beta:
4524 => 1.10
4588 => 1.13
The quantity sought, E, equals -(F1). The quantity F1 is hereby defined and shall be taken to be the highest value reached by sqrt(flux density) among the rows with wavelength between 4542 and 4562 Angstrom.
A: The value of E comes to -3.72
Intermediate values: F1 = 3.72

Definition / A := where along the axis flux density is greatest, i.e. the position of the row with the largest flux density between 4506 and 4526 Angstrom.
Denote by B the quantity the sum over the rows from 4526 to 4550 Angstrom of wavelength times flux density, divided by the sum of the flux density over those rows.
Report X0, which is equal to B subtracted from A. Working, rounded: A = 4520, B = 4537.9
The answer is -17.9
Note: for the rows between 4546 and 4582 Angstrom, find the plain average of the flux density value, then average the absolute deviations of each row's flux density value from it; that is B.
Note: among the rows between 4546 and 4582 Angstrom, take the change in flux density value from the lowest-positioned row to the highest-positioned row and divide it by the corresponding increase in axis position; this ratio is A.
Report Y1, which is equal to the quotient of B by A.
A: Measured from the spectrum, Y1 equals 15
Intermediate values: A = 0.05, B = 0.76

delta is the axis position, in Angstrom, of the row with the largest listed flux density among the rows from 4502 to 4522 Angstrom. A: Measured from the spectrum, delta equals 4520 Angstrom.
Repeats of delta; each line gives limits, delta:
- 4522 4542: 4536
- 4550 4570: 4568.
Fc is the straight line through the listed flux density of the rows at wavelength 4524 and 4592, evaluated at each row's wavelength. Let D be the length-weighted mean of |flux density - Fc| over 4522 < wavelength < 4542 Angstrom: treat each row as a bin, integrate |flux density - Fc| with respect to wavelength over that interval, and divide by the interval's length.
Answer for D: 0.6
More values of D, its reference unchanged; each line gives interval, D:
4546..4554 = 1.3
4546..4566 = 1.0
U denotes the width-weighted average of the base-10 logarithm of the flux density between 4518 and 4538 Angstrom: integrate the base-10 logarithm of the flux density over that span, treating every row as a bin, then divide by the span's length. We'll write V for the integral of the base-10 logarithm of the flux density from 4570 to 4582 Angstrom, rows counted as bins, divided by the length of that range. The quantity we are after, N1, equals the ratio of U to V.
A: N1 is 1.00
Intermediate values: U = 1.104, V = 1.11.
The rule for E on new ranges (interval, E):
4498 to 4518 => -3.76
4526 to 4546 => -3.60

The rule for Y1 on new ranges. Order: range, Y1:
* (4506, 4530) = -9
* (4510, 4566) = -43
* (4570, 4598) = -100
